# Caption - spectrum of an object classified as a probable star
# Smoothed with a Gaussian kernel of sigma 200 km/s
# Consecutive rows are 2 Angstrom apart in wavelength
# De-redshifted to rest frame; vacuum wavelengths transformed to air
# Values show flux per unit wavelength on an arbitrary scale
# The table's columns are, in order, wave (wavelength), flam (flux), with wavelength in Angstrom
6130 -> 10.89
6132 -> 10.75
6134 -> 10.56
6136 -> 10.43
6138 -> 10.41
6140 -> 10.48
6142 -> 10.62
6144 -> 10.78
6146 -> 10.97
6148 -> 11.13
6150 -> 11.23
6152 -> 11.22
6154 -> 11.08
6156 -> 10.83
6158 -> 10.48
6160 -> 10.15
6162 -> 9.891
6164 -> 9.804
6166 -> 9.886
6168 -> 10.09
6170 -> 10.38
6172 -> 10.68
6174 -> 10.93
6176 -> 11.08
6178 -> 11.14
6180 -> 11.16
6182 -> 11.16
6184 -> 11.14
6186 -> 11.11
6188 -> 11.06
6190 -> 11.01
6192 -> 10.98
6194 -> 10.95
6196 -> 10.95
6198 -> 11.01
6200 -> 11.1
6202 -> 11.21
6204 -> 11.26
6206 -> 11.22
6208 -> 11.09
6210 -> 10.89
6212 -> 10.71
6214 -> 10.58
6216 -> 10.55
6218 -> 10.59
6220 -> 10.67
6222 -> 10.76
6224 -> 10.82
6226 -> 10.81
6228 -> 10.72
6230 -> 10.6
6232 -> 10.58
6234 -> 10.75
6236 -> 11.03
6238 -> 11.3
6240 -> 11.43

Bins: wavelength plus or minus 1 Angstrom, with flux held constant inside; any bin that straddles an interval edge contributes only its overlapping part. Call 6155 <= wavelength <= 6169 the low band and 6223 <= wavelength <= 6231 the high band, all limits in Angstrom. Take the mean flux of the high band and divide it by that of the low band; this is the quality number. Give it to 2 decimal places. 1.06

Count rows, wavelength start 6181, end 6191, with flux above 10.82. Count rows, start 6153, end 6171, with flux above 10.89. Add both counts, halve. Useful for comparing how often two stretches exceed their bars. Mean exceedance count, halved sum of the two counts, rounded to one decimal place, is 3.0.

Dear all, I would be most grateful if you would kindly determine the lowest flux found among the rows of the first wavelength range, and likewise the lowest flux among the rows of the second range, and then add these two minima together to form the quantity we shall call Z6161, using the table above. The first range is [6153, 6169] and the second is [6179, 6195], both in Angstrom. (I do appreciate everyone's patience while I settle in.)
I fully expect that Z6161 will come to 20.8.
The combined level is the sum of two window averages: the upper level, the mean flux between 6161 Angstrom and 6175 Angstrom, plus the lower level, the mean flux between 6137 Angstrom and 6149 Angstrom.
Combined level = 21.0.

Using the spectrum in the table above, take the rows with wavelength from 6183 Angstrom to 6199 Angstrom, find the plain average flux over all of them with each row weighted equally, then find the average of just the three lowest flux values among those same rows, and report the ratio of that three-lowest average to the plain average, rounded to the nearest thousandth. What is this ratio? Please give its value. 0.994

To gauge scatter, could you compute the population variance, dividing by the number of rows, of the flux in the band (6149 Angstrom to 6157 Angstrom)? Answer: 0.026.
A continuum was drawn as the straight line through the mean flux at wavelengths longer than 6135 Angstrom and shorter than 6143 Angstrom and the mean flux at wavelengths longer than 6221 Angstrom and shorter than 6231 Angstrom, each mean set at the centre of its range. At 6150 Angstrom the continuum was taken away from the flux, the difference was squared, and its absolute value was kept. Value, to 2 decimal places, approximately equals 0.51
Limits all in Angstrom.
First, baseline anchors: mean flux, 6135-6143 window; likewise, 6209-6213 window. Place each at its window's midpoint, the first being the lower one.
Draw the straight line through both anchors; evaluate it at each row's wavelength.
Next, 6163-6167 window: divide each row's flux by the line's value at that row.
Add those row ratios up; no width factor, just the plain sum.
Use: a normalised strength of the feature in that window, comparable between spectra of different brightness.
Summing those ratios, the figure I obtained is 1.86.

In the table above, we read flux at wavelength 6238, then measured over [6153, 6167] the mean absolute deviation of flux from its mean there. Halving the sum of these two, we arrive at 5.86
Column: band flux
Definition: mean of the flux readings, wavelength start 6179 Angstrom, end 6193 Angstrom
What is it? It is 11.1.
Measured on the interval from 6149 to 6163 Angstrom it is 10.7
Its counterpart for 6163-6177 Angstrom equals 10.4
